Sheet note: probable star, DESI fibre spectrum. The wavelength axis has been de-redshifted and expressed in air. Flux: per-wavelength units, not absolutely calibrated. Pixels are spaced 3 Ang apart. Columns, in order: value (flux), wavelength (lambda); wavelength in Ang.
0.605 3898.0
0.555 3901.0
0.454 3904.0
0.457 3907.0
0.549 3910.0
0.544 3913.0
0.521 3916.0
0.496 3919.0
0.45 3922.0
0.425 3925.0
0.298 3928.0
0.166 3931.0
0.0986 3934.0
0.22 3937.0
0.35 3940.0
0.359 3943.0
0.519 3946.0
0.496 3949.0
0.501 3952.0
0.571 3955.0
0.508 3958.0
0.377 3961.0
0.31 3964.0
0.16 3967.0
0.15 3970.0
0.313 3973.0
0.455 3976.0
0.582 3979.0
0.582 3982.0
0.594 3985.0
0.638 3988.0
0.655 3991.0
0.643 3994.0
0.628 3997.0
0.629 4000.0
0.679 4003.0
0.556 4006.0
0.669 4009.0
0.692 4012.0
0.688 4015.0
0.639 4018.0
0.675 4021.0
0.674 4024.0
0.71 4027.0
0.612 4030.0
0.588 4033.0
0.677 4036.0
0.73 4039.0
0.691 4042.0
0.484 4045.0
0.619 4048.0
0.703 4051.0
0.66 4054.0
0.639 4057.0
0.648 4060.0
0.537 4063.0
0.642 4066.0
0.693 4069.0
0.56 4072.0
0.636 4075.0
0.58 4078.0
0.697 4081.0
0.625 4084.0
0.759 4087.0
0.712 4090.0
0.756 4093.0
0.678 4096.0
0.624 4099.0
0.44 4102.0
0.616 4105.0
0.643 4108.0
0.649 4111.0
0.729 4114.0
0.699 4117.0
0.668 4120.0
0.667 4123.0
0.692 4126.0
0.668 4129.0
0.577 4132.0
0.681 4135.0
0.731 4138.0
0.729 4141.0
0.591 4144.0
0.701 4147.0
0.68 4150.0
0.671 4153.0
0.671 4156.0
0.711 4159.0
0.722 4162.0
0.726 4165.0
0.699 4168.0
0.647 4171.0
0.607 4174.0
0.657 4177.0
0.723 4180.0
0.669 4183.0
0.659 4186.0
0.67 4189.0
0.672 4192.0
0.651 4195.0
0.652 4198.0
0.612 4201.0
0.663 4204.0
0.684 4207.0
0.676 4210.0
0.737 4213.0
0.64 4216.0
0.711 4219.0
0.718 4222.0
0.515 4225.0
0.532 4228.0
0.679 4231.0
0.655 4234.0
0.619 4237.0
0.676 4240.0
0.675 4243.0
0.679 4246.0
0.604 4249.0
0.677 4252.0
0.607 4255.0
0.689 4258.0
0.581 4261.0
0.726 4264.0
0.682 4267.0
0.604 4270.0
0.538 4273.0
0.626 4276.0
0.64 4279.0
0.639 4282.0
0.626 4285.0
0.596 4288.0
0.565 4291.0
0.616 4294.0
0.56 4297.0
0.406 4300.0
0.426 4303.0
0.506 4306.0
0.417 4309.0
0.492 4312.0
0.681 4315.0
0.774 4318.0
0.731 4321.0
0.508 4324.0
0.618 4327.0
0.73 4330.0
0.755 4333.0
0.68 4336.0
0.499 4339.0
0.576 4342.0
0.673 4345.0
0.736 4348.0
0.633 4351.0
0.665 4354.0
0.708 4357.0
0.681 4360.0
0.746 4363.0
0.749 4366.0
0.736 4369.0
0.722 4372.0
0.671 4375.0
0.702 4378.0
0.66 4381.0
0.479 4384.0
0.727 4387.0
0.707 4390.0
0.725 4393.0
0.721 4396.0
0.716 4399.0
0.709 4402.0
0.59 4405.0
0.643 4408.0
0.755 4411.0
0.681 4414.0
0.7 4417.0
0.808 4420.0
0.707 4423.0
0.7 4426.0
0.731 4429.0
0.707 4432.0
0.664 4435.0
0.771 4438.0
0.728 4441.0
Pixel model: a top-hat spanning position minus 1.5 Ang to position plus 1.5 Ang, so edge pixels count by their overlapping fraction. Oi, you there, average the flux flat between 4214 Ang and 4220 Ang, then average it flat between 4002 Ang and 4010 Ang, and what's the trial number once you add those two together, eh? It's 1.31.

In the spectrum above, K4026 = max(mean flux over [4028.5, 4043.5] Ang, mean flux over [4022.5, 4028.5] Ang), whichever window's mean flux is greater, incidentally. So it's 0.692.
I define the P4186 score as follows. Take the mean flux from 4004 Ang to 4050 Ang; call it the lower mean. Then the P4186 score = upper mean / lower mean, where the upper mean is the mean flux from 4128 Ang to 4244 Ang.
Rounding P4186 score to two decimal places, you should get 1.03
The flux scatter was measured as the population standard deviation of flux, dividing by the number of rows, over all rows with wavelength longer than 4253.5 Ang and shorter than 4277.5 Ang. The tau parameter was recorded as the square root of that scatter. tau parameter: 0.24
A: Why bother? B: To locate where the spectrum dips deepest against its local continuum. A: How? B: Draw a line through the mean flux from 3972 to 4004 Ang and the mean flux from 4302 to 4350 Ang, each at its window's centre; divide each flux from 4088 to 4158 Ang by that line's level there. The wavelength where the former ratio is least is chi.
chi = 4102.0 Ang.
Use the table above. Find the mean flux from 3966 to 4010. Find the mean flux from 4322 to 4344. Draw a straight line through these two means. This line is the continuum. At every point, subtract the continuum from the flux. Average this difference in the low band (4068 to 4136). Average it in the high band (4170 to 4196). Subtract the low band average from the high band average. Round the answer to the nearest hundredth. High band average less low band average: -0.01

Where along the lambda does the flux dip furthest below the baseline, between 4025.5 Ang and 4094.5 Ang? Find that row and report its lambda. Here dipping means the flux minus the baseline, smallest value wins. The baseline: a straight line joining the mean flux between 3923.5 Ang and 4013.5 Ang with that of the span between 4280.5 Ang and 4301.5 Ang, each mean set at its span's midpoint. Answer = 4045.0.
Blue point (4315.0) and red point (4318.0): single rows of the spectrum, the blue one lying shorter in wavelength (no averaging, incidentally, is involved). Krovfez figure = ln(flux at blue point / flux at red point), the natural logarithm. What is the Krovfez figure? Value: -0.13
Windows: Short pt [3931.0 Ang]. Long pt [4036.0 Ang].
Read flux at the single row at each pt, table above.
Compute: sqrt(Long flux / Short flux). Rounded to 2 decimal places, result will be 2.02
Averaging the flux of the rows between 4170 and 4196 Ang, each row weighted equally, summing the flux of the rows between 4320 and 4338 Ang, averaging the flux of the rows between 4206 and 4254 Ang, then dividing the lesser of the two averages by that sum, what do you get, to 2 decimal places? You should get 0.16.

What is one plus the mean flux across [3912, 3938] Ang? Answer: 1.36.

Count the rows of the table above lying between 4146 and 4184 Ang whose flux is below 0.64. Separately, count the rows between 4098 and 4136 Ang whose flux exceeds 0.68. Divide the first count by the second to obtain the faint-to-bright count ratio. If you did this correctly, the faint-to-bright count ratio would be 0.25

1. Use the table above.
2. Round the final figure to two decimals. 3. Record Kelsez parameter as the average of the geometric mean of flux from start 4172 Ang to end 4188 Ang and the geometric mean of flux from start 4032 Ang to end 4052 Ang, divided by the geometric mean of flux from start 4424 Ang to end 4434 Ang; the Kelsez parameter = 0.91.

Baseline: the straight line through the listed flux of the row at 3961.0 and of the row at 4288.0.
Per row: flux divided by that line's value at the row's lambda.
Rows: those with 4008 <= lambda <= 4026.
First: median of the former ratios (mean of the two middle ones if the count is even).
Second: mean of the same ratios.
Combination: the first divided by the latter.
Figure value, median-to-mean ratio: 1.00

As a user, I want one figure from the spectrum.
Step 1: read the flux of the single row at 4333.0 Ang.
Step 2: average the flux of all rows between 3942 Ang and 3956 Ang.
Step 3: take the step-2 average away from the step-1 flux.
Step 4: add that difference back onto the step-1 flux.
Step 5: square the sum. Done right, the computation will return 1.0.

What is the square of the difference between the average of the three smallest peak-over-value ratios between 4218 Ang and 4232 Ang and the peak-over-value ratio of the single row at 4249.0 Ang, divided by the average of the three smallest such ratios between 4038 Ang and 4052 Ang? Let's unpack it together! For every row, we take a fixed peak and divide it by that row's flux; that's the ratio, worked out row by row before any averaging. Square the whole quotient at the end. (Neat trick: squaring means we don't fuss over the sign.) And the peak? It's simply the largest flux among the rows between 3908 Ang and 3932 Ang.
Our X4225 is 0.027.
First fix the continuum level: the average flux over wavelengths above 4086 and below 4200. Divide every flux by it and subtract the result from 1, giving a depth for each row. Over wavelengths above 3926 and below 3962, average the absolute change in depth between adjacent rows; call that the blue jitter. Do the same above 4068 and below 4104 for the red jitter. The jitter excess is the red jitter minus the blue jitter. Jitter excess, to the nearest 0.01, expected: 0.01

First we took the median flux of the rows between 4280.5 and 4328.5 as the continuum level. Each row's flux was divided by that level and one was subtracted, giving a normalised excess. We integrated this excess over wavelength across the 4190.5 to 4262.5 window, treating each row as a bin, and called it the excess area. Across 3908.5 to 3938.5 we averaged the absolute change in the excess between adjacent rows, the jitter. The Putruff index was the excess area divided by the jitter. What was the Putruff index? 79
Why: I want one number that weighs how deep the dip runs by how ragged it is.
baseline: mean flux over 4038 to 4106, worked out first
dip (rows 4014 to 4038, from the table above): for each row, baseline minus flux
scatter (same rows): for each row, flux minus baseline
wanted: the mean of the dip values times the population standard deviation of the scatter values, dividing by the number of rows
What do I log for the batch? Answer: -0.0007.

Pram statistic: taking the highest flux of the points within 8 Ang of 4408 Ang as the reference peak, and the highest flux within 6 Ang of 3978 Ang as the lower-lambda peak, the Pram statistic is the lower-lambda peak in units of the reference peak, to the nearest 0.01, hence 0.77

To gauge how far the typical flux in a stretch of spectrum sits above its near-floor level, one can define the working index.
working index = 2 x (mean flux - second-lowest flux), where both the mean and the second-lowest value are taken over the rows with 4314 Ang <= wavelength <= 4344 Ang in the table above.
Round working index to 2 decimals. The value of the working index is 0.29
